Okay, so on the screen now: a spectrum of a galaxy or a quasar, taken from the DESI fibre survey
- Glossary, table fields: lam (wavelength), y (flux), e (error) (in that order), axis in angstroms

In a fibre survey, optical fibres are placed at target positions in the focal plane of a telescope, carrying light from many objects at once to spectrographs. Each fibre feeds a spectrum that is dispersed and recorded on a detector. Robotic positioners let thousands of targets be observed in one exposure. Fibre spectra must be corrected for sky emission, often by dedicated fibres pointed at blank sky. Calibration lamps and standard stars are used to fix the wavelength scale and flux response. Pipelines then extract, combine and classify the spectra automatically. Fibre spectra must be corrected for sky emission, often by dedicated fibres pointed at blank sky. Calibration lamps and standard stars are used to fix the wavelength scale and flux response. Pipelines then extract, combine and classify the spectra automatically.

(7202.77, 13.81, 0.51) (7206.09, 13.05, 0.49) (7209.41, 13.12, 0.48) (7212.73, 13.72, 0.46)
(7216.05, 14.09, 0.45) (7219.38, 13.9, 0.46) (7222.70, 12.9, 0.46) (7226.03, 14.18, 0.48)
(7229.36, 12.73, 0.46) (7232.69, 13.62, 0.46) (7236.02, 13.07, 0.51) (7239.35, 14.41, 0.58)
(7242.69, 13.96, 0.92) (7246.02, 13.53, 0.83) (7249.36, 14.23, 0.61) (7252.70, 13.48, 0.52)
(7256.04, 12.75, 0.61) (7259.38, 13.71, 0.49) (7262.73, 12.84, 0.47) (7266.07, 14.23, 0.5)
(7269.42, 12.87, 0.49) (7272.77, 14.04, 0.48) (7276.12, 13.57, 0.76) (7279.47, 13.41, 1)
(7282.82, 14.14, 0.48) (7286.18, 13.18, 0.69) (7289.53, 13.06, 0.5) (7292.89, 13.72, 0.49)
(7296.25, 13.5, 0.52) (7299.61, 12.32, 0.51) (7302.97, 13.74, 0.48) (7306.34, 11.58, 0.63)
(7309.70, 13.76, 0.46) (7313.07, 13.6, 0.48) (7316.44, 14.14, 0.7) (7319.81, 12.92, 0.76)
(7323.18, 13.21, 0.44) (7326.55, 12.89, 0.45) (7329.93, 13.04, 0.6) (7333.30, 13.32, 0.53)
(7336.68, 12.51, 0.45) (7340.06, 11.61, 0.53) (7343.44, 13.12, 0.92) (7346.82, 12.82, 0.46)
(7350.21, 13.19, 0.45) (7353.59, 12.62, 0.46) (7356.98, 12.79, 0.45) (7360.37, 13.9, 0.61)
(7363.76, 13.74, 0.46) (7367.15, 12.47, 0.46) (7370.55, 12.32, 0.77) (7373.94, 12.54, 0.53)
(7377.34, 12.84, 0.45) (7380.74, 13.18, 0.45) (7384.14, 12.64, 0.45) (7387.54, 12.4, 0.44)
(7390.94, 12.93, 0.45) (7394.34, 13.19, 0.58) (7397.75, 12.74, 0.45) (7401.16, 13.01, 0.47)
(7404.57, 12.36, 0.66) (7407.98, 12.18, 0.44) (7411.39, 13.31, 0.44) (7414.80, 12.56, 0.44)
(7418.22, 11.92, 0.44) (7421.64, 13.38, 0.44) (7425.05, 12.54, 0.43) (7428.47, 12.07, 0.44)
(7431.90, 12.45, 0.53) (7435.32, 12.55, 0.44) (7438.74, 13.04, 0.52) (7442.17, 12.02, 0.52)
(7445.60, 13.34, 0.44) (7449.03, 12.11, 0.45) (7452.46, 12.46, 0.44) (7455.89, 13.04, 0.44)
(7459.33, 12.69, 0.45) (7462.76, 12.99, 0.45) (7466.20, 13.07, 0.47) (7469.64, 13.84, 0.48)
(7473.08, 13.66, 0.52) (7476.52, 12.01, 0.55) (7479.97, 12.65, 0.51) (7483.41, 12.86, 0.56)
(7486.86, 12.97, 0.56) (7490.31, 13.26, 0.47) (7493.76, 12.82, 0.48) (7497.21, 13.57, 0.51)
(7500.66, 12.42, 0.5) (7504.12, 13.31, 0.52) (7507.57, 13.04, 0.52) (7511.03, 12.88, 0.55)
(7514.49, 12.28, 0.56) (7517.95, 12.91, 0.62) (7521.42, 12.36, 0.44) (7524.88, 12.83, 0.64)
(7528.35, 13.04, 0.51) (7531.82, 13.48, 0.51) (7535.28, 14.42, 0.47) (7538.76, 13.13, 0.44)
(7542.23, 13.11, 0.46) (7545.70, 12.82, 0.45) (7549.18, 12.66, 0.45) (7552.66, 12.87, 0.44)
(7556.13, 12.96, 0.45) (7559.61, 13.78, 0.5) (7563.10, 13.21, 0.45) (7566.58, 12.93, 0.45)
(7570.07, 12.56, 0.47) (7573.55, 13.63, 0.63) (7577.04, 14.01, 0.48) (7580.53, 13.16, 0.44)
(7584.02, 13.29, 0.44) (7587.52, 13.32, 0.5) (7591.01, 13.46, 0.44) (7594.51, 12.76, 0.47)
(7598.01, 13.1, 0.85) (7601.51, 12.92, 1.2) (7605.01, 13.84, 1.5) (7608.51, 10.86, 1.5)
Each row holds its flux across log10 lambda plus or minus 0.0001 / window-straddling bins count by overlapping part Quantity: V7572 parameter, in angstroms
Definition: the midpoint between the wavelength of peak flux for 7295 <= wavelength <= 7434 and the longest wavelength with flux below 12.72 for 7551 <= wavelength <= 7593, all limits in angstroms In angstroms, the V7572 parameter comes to 7443.3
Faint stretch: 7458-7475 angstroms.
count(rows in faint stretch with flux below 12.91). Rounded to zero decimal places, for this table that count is 1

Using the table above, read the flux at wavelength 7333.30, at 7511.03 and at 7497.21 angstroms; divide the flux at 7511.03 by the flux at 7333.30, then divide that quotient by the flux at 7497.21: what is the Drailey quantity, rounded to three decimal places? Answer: 0.071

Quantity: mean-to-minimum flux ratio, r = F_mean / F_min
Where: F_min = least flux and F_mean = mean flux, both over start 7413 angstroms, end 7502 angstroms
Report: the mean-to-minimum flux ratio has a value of 1.072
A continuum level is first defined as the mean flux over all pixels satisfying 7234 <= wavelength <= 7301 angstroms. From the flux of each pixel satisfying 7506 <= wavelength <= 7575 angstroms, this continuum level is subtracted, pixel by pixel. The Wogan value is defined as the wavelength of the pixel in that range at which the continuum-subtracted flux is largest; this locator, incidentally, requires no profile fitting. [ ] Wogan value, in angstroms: 7535.28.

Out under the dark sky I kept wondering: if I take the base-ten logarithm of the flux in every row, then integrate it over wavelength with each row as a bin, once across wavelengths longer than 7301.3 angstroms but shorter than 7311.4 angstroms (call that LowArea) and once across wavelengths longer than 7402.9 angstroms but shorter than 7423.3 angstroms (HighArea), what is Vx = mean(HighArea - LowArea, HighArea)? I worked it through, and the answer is 17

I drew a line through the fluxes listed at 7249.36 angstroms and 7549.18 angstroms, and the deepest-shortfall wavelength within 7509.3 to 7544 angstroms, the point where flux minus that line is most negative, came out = 7514.49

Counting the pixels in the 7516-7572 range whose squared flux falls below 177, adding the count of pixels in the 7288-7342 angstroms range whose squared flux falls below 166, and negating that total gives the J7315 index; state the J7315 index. -17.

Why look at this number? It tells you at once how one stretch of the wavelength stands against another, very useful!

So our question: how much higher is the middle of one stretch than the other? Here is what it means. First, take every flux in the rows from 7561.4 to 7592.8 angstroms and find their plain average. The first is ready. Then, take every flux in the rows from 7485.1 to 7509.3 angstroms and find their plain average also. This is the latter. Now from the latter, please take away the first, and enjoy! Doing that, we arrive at -0.2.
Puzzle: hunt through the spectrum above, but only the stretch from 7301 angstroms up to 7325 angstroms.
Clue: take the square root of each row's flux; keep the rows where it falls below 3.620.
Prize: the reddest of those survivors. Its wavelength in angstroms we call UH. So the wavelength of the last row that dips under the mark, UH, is 7319.81 angstroms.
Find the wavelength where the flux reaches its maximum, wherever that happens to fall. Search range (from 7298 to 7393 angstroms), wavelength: 7316.44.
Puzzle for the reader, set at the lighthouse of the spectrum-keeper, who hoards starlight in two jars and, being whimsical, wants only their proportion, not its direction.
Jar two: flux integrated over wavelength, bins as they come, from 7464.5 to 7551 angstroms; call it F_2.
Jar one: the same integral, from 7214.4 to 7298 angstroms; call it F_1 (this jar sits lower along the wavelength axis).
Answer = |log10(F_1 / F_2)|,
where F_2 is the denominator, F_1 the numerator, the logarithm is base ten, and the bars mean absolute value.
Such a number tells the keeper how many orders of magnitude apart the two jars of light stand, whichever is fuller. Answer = 0.0031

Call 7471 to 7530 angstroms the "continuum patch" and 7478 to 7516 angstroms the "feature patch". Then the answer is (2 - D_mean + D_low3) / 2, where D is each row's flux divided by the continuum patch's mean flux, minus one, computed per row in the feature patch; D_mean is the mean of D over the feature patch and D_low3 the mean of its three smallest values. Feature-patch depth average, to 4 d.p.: 0.9820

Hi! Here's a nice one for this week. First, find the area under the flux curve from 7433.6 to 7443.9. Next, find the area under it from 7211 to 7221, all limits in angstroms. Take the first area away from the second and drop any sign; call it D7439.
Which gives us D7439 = 10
